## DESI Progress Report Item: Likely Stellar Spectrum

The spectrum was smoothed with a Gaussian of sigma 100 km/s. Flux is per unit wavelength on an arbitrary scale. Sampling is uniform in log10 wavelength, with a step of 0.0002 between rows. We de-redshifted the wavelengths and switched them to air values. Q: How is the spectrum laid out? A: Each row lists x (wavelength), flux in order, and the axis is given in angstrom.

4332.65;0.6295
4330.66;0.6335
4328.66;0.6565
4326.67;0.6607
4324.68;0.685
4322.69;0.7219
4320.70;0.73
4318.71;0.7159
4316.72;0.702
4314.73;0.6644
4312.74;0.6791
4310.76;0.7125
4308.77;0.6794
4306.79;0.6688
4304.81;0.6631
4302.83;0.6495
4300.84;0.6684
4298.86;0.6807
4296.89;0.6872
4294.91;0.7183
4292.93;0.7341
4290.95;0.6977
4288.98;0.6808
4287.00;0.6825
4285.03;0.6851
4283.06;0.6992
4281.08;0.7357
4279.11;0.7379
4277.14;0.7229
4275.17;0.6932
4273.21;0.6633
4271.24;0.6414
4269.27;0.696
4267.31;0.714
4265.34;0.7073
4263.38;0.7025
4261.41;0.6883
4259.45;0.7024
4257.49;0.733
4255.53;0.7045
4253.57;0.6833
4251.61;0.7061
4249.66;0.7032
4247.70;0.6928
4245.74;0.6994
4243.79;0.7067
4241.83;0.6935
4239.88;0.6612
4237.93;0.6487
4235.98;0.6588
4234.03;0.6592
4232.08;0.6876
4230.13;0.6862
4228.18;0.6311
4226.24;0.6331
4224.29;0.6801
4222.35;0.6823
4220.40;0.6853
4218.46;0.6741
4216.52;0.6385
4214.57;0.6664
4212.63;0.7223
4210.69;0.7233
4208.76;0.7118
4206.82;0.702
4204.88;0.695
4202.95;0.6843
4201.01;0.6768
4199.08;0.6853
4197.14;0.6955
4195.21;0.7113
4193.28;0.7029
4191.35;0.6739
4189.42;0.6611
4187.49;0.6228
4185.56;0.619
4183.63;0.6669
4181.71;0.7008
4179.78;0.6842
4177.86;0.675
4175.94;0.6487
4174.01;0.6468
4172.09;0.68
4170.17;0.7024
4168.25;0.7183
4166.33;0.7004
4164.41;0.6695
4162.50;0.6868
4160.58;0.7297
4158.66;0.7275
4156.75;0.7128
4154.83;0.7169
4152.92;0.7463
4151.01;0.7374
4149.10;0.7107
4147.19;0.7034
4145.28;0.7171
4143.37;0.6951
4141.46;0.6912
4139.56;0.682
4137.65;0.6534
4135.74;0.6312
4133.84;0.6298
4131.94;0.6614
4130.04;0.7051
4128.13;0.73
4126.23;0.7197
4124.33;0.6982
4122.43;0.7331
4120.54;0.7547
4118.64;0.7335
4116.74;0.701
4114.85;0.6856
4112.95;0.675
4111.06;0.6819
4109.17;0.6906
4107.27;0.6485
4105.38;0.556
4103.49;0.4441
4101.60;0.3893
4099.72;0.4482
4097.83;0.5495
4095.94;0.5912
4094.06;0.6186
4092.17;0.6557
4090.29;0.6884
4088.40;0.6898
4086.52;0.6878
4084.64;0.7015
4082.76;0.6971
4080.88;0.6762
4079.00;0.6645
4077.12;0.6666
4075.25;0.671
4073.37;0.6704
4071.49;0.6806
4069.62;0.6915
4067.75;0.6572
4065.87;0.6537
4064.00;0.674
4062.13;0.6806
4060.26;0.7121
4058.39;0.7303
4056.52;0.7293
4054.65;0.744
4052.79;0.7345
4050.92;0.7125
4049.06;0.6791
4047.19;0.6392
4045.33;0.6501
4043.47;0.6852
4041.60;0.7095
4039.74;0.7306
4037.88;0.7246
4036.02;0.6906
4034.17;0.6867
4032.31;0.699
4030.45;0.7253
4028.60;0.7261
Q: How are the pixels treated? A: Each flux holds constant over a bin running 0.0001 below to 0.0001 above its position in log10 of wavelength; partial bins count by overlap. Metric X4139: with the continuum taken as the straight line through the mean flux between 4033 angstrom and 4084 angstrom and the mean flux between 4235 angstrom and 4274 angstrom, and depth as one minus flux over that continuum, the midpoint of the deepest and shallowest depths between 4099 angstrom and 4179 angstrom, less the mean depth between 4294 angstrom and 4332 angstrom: 0.16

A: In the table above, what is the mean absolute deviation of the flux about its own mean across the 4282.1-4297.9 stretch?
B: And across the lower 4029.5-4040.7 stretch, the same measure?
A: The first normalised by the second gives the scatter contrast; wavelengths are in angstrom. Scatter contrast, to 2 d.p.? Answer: 0.82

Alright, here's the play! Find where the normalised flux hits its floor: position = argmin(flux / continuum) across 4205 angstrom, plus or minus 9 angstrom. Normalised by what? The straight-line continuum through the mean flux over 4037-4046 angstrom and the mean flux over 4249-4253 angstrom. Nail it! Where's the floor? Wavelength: 4201.01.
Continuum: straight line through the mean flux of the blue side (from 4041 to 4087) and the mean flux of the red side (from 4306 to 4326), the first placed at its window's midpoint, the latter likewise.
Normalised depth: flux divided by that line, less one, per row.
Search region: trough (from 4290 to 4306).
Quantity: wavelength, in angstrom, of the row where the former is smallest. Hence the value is 4302.83 angstrom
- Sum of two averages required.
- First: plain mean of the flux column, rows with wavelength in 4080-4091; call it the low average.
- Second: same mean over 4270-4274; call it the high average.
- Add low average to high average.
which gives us 1.34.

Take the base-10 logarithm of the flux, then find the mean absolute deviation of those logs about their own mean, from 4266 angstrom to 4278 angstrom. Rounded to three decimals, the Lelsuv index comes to 0.015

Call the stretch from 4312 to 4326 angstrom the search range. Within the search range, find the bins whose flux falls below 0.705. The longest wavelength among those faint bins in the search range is 4324.68 angstrom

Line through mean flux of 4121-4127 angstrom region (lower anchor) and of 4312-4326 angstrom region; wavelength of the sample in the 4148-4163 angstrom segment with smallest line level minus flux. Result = 4152.92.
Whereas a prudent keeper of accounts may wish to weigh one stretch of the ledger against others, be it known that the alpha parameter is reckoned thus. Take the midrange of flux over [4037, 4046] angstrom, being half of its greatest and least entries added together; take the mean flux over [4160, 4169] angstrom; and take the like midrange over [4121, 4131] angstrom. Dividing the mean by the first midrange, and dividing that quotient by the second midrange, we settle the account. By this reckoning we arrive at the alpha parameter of 1.42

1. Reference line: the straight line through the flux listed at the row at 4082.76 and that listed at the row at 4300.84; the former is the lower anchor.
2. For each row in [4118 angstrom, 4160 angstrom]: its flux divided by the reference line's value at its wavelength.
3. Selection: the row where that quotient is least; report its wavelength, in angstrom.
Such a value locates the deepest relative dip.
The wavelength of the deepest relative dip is 4133.84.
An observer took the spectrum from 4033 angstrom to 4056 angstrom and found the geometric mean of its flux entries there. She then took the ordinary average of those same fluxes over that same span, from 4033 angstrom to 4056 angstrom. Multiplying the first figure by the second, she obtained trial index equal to 0.49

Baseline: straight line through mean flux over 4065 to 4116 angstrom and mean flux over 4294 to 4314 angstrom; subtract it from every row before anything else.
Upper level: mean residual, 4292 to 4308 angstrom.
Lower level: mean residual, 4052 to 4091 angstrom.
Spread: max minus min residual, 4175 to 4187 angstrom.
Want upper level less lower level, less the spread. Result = -0.14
